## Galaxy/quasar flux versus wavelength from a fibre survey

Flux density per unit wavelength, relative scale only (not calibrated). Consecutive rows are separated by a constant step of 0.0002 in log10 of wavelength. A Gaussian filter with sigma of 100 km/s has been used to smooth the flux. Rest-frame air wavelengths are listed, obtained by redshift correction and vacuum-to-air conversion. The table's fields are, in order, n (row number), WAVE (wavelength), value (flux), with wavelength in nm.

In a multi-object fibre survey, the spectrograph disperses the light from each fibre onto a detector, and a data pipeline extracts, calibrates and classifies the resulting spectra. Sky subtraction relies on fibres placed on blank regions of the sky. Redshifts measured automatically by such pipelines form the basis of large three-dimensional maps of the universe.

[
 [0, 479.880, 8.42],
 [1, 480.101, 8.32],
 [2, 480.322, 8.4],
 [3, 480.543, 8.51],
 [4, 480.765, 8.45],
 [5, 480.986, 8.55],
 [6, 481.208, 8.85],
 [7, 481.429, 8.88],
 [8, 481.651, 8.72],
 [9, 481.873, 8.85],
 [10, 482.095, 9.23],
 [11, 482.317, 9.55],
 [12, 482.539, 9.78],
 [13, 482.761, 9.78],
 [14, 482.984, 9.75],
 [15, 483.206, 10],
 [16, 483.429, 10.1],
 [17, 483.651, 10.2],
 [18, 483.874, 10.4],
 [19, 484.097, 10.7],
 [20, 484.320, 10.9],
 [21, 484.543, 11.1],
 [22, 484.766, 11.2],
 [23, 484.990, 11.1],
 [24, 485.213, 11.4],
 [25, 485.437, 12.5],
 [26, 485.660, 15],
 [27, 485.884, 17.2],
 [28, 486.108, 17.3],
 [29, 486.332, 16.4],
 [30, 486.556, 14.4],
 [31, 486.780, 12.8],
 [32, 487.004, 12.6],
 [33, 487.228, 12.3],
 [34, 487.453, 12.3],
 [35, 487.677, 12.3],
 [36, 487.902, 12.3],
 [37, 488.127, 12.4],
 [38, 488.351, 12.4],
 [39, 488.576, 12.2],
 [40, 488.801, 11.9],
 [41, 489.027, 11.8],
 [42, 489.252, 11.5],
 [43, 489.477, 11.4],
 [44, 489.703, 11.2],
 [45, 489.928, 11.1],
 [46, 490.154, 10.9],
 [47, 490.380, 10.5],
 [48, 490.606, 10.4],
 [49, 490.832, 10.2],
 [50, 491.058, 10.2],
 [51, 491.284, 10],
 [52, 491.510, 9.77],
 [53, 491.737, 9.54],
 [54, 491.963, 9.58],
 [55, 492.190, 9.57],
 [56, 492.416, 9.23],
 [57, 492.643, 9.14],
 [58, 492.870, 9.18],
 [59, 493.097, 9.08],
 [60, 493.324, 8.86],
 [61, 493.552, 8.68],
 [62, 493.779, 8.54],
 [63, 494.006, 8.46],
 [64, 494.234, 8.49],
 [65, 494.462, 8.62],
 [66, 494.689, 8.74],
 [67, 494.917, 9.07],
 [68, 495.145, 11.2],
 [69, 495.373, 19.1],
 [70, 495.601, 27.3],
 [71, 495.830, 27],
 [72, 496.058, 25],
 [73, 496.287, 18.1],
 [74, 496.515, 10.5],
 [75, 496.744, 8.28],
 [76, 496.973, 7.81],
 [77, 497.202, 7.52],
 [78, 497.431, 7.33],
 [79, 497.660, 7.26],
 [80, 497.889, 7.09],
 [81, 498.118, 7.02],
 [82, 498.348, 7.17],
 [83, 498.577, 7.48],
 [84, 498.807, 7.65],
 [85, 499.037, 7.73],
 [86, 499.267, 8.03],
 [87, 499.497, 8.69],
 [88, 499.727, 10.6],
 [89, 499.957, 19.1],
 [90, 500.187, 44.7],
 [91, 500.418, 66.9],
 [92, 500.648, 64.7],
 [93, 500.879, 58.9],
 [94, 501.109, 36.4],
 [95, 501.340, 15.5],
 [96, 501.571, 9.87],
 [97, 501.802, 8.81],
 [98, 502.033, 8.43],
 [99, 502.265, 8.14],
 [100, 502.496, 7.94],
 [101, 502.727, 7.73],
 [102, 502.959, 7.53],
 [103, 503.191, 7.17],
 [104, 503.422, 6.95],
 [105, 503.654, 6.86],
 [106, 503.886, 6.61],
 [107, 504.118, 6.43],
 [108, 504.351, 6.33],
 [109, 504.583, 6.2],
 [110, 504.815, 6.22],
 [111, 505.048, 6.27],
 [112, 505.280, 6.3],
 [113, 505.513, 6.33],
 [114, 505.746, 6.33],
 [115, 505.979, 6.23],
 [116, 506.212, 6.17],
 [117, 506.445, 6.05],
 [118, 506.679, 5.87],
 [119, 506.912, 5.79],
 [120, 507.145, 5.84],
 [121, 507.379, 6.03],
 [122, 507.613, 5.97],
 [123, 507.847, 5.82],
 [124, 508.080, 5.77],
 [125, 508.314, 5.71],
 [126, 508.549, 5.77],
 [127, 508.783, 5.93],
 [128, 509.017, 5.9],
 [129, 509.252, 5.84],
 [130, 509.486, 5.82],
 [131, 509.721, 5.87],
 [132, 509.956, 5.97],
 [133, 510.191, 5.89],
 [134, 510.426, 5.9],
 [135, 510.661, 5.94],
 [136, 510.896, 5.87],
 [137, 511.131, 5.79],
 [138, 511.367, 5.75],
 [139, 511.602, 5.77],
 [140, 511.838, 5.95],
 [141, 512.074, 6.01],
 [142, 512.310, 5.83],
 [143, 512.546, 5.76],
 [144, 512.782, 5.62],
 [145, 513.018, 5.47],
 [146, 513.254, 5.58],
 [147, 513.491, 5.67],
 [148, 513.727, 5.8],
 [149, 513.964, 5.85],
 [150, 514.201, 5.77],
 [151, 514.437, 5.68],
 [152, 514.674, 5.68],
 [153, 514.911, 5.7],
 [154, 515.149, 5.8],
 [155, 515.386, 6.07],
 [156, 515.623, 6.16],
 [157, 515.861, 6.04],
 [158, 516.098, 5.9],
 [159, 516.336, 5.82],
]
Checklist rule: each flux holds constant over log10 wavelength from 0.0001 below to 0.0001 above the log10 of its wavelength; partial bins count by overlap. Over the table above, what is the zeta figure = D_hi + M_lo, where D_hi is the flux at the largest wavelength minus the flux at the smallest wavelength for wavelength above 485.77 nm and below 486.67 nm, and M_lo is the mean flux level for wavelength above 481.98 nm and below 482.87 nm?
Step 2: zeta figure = 6.8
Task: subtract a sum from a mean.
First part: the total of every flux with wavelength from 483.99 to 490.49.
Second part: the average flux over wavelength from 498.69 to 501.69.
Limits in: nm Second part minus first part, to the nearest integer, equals -334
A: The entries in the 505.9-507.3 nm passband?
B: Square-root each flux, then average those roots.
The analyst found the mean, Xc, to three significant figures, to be 2.45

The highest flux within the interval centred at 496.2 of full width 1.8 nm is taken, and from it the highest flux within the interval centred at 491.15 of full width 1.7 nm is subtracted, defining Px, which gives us 17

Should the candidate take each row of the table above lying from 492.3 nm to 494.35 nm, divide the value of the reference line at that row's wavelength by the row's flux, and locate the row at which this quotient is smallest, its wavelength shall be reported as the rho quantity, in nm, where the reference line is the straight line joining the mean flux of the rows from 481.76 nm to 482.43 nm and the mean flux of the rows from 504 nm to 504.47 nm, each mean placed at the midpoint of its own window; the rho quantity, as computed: 492.870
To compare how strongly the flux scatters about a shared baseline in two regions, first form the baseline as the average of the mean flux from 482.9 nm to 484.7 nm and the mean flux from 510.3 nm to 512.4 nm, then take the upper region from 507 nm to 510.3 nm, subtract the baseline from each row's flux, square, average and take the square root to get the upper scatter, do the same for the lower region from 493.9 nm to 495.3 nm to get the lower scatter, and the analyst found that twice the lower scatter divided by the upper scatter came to 1.2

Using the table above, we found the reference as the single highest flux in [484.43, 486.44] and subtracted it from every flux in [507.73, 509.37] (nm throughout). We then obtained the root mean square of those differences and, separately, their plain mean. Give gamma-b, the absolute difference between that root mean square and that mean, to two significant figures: 23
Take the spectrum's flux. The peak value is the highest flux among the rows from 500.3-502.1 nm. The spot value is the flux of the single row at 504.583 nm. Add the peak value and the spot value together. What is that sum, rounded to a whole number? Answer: 73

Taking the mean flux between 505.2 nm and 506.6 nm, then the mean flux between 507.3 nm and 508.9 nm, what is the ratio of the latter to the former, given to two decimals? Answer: 0.94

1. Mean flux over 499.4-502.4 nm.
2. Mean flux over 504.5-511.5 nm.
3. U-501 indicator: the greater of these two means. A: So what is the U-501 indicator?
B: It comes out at 27.7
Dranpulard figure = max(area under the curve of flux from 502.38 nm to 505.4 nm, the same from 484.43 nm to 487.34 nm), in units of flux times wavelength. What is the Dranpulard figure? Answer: 39.2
